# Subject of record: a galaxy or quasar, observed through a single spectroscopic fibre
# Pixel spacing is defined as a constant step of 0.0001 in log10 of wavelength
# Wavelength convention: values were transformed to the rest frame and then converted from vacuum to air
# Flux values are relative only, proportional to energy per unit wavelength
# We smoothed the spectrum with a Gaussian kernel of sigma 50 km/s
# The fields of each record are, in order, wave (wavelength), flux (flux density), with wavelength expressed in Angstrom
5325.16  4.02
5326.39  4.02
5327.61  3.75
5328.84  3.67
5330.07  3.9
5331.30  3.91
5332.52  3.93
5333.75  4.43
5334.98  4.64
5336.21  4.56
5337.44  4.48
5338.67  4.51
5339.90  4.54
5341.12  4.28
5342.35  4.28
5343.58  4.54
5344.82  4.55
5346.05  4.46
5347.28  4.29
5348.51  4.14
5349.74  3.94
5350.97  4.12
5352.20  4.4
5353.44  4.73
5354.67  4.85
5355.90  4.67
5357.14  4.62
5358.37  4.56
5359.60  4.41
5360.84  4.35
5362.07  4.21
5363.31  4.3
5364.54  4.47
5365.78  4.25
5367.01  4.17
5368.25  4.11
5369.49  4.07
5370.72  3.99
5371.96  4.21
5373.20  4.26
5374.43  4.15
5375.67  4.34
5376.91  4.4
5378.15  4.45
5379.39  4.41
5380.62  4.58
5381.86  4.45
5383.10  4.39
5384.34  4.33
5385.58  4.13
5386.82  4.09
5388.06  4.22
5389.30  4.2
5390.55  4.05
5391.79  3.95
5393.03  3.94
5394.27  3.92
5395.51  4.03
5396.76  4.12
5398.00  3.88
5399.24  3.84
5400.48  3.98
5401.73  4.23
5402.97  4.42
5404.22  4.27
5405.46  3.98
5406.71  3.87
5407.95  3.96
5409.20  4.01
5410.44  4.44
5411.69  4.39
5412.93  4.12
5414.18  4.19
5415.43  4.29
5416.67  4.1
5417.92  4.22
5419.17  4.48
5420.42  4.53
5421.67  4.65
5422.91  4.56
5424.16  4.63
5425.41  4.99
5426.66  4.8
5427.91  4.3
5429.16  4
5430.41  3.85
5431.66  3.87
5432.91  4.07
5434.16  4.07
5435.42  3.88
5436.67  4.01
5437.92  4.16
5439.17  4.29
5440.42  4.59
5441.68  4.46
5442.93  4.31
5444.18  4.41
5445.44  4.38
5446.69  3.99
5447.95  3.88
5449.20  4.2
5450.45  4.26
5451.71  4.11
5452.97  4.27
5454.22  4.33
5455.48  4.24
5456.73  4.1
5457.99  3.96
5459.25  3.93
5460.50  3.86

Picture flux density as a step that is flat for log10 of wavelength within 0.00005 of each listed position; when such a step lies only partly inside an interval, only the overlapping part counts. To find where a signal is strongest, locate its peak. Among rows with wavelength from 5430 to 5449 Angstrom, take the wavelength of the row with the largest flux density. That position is 5440.42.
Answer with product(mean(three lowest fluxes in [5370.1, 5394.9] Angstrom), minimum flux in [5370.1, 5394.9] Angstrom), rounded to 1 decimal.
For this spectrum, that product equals 15.4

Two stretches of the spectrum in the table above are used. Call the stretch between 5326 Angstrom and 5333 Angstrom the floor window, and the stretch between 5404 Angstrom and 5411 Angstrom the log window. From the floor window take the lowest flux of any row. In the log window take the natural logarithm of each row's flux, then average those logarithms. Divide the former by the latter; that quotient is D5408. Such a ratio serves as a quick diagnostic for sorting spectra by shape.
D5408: 2.61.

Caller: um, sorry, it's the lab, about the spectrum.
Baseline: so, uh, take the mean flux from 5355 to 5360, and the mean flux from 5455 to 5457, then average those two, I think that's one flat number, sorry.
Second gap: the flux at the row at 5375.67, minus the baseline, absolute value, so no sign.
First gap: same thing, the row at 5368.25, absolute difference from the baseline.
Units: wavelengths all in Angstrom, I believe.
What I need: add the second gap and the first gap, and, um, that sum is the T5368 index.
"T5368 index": 0.3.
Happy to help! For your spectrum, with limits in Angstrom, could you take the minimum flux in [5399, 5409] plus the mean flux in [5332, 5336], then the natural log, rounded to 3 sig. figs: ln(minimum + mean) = 2.10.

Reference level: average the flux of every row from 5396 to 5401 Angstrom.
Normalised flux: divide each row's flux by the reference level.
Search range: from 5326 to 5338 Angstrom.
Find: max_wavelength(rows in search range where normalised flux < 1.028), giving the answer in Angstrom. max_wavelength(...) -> 5332.52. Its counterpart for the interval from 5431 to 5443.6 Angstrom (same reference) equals 5436.67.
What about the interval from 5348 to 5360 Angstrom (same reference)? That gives 5349.74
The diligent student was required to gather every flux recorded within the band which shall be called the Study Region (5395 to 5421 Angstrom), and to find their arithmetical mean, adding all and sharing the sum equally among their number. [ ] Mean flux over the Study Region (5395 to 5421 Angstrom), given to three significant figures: 4.16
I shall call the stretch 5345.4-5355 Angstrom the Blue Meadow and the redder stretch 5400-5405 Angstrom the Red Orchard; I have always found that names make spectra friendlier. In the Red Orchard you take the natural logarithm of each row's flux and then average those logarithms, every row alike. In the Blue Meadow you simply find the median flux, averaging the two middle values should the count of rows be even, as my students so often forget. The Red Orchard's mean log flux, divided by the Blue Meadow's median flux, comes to 0.331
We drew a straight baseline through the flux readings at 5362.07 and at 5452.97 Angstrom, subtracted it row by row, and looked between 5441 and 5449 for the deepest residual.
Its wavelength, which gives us 5447.95 Angstrom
